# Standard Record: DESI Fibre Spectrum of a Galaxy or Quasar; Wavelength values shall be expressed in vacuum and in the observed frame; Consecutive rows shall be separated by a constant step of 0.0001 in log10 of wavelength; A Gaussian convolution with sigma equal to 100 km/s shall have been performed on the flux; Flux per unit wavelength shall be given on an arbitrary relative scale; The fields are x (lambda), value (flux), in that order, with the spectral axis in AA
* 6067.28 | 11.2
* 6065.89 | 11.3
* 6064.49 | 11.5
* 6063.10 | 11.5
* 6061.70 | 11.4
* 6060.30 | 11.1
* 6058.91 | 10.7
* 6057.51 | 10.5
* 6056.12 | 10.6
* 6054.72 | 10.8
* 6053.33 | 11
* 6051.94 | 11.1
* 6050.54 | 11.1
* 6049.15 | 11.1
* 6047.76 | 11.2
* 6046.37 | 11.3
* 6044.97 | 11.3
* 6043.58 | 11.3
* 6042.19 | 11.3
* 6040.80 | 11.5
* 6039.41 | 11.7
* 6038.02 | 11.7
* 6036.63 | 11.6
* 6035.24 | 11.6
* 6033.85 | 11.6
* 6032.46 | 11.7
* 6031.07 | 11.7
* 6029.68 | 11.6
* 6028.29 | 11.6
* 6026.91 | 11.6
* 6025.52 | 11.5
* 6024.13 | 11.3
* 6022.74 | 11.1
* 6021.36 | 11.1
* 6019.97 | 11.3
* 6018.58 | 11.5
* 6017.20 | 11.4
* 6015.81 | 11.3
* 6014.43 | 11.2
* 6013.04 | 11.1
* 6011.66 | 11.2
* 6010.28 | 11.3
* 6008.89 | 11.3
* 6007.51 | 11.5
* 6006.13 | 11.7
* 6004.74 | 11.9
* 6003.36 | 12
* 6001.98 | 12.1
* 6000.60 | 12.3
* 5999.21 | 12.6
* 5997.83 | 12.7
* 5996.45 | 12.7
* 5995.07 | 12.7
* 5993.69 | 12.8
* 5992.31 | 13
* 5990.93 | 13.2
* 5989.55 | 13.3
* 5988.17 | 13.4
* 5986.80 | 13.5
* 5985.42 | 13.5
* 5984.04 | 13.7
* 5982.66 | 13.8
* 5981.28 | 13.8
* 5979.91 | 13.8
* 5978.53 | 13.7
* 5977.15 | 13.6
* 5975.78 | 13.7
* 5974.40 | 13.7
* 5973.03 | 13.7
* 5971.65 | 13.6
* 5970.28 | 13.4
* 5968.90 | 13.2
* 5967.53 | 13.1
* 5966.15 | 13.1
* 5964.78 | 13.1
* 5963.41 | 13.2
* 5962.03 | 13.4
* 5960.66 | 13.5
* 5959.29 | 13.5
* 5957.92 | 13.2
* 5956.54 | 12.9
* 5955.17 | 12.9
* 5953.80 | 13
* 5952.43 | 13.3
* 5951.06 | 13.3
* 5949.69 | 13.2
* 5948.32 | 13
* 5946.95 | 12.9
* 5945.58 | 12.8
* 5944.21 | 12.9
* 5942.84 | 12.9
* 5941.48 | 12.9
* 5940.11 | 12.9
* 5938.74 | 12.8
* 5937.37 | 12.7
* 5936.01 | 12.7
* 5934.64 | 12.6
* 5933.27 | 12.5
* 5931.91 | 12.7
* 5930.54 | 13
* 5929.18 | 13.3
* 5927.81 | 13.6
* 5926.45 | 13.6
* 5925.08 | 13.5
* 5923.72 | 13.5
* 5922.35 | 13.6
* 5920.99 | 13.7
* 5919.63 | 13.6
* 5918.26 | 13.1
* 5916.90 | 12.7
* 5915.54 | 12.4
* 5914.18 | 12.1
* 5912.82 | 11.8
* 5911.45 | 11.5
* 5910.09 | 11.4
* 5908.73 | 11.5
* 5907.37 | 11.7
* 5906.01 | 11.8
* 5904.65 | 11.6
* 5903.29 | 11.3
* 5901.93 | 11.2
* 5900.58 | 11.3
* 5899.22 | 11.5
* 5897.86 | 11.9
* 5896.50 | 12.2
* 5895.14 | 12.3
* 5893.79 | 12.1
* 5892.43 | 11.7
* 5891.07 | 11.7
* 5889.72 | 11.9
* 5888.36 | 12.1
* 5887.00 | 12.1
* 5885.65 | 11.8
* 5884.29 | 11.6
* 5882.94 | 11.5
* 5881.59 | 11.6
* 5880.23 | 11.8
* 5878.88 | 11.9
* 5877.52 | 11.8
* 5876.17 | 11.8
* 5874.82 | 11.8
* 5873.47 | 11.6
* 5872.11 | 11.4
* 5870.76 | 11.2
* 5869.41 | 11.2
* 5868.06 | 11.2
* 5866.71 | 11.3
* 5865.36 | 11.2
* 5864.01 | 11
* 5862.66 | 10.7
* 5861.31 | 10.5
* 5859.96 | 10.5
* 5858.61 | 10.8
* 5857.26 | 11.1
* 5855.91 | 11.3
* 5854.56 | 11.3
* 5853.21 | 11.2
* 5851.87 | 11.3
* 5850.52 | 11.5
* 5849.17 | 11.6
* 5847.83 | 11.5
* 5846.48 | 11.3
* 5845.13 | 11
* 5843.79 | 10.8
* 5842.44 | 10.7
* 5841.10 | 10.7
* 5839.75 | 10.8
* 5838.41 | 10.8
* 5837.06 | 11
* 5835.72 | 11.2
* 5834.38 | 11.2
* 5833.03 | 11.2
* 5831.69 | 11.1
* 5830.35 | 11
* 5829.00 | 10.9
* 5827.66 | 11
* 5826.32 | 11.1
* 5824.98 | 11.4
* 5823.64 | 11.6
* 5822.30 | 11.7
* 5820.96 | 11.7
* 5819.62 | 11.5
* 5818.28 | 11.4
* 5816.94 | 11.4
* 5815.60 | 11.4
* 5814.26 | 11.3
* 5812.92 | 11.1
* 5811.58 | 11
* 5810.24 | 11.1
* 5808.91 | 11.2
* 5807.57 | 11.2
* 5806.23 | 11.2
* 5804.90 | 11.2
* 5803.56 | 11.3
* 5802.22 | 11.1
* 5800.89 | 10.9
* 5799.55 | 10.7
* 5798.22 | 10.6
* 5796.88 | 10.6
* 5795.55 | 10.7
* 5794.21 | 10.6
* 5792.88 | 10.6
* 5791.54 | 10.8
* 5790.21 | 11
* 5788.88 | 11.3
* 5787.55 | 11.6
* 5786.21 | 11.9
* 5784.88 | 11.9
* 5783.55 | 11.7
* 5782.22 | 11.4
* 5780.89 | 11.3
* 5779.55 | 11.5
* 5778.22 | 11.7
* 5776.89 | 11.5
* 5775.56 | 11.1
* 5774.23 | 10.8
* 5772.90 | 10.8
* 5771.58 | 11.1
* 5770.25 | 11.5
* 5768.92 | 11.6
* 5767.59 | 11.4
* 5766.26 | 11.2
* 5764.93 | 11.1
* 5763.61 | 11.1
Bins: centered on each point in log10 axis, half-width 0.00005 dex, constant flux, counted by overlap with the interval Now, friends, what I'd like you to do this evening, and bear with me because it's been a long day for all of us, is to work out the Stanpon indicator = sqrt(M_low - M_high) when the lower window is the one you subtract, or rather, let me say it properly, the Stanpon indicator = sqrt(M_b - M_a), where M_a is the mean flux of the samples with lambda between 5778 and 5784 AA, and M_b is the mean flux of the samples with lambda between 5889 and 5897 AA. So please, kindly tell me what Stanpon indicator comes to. 0.7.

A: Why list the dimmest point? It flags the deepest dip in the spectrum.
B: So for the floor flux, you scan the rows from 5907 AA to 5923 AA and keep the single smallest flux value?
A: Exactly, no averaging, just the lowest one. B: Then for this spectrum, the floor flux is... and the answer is 11.4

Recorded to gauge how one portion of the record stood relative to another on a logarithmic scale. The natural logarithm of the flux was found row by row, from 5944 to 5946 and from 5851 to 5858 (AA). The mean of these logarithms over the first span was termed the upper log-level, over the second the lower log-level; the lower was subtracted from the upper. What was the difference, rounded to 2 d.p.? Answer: 0.13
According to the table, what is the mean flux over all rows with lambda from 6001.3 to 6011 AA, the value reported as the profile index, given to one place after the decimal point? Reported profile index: 11.7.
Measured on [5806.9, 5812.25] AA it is 11.1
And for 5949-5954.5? 13.2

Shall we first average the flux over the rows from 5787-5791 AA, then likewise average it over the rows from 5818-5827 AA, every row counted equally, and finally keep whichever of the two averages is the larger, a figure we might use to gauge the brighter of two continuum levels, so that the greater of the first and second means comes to 11.5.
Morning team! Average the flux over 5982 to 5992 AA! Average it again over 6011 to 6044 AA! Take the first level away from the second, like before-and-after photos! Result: -2.0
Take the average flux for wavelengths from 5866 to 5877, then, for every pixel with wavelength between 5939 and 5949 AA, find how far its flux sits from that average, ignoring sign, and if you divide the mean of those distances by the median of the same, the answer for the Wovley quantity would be 1.00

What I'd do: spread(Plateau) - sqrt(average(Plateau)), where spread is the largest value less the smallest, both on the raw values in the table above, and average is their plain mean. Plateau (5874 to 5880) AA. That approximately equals -3.34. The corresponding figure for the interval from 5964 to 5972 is -3.14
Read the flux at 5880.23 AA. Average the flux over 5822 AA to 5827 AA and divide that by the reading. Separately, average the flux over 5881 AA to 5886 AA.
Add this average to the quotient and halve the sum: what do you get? 6.3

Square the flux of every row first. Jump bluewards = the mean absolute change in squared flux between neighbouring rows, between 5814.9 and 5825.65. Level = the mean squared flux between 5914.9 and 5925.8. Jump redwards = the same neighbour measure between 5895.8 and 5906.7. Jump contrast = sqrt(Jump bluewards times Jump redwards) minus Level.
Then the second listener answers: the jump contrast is -173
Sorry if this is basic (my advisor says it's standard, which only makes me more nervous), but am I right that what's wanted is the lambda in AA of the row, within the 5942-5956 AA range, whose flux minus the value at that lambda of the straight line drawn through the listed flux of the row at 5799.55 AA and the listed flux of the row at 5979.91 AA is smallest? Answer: 5955.17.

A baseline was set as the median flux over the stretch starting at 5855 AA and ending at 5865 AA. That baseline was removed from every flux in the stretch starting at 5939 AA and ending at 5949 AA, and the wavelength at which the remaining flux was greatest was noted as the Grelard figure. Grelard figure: 5948.32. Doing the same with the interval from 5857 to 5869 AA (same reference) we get 5866.71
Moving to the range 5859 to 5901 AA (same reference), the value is 5895.14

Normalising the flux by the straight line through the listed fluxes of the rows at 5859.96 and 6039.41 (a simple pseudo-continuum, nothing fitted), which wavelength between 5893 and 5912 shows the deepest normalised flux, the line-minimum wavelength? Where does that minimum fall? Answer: 5901.93 AA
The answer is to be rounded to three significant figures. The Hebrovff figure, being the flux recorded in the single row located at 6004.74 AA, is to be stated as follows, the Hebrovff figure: 11.9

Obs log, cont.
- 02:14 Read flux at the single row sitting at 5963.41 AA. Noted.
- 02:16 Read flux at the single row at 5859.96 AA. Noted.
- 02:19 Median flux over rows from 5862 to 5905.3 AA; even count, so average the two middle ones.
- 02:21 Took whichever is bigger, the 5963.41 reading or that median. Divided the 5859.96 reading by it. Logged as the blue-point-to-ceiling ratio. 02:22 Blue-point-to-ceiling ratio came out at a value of 0.80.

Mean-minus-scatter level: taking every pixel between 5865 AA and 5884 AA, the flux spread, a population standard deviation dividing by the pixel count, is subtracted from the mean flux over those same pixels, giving 11.3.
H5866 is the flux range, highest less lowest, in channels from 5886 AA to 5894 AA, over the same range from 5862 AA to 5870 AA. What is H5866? 0.67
